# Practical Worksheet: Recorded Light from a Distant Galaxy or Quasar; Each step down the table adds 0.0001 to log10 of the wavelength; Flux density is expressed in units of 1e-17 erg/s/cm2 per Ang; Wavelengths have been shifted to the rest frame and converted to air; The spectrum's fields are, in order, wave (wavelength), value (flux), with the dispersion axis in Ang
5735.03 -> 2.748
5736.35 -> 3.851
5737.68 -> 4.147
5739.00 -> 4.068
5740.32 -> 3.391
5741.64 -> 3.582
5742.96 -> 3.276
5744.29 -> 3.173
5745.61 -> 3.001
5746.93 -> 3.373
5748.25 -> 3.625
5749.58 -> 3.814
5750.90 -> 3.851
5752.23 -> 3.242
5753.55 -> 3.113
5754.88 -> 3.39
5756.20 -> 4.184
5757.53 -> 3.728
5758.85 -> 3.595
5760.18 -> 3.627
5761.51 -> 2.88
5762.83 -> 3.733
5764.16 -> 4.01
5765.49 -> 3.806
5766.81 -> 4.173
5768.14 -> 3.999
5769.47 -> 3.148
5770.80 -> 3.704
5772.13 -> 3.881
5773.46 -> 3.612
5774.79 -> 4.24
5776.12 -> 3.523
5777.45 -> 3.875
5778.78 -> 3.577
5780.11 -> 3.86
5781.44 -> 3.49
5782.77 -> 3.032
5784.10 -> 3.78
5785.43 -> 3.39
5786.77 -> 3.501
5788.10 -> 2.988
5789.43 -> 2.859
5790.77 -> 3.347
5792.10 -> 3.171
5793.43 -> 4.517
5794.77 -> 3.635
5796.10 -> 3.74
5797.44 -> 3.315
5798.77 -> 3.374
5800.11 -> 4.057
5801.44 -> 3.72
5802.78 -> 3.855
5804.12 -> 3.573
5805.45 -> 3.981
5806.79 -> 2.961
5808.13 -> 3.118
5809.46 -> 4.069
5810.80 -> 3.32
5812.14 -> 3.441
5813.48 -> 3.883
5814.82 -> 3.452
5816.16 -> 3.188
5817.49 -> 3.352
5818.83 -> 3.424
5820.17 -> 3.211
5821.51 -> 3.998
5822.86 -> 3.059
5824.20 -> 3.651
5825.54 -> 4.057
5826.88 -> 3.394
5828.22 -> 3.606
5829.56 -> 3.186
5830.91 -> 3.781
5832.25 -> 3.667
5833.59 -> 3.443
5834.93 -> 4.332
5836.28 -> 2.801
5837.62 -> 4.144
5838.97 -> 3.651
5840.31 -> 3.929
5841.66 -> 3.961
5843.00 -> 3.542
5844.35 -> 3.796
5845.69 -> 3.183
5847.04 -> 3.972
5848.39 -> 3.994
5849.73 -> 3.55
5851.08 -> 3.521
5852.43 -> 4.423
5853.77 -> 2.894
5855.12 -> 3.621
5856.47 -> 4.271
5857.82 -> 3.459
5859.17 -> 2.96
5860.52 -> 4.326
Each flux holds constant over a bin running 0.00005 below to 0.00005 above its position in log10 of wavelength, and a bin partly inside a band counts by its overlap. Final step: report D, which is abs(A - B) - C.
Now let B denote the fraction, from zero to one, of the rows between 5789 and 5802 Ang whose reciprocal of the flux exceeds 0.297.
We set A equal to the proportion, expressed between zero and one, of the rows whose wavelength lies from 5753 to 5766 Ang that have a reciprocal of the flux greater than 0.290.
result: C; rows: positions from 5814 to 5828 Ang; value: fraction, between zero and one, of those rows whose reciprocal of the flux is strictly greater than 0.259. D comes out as -0.7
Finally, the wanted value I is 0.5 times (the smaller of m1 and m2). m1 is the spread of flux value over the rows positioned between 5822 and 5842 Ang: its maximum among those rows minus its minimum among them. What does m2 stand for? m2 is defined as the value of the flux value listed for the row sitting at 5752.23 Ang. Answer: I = 0.8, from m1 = 1.53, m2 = 3.242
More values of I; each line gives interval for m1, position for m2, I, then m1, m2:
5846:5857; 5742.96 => 0.8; 1.53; 3.276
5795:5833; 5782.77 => 0.6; 1.11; 3.032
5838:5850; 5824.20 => 0.4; 0.81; 3.651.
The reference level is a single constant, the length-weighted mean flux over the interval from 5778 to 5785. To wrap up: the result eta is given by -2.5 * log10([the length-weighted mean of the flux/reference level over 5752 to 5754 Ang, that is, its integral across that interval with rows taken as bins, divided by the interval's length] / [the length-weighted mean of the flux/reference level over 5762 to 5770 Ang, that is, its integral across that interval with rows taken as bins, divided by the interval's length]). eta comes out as 0.20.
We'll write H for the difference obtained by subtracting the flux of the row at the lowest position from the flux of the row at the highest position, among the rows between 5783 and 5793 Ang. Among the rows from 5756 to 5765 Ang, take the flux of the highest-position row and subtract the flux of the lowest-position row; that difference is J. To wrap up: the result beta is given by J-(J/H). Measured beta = -0.5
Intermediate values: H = -0.6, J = -0.2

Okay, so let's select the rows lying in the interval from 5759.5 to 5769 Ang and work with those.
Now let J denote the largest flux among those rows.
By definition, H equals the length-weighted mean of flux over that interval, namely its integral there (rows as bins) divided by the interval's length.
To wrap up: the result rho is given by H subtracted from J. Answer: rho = 0.44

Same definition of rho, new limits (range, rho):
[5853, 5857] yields 0.67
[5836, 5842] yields 0.40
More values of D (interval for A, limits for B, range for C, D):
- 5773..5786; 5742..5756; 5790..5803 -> -0.5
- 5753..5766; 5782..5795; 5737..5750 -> -0.6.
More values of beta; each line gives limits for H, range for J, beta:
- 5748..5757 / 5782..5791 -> -0.2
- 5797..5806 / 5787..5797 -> -0.4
